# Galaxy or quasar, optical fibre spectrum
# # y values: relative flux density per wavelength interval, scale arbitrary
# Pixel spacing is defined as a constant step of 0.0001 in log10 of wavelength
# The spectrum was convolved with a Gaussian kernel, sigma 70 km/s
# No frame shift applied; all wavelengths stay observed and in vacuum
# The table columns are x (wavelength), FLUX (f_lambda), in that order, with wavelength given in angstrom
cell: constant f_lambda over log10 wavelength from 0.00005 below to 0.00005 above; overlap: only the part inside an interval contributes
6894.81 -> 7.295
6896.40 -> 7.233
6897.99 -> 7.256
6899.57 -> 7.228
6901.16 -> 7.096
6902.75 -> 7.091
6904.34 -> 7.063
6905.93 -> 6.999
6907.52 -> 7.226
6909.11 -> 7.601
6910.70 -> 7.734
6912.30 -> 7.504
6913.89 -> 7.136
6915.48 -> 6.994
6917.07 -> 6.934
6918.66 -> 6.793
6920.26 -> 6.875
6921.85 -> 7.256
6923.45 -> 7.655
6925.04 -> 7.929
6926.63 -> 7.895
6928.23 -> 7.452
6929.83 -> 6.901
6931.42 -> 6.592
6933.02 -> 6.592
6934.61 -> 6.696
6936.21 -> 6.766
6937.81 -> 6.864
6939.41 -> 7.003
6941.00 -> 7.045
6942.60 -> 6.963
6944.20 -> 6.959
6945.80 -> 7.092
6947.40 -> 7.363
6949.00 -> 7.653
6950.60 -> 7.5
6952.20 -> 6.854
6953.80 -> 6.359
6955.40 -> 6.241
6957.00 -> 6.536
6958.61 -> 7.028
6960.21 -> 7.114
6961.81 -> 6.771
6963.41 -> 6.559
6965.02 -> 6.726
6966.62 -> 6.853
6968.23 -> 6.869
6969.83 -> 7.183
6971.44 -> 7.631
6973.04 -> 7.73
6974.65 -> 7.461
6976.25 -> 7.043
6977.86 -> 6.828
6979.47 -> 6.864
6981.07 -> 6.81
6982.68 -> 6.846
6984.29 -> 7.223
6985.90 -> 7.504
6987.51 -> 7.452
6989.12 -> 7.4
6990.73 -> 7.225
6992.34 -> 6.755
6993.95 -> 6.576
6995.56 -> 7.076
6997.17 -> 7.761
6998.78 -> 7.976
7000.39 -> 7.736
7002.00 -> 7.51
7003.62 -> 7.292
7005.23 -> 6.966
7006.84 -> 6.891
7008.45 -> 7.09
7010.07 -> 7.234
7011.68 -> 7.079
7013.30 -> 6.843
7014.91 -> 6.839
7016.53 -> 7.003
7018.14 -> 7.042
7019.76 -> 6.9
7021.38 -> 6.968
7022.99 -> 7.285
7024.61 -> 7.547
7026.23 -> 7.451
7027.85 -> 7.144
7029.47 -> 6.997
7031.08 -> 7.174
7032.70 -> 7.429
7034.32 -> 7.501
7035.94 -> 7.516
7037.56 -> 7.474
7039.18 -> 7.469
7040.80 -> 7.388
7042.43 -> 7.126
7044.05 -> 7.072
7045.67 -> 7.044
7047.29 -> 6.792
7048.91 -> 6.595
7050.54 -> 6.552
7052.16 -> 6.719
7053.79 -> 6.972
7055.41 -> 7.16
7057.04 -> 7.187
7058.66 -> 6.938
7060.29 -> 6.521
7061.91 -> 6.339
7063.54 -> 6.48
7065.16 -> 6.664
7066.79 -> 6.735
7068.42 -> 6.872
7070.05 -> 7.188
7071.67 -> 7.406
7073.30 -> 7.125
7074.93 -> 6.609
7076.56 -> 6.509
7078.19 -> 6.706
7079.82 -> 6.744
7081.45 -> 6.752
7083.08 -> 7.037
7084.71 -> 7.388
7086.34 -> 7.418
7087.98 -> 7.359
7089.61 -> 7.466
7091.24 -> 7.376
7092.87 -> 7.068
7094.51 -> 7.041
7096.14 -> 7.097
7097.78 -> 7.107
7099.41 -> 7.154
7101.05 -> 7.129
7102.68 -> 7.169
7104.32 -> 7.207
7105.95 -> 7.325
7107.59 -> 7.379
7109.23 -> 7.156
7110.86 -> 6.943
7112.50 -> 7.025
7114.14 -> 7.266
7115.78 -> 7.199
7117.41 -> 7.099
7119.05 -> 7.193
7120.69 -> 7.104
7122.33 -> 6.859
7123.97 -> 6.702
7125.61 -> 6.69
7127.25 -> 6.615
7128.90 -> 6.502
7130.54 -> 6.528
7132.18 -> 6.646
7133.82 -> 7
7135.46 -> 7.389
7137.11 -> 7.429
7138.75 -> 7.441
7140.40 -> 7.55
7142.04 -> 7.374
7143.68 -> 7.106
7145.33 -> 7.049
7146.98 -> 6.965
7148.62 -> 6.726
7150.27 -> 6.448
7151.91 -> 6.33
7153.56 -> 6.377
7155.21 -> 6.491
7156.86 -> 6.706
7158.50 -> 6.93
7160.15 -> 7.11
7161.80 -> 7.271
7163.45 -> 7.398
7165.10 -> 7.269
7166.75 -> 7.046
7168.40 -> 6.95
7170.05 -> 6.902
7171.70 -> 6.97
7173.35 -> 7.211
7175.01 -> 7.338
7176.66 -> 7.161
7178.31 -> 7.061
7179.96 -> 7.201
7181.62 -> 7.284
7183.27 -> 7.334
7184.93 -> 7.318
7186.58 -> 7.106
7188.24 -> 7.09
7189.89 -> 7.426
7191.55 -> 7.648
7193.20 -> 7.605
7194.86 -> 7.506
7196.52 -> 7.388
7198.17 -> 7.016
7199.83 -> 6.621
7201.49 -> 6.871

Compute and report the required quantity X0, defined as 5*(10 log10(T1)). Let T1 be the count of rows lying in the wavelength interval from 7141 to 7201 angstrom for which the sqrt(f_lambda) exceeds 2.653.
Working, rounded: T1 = 23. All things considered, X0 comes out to 68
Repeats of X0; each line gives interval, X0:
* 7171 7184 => 42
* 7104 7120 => 45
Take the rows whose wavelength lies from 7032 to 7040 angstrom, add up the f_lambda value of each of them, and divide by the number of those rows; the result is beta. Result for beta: 7.5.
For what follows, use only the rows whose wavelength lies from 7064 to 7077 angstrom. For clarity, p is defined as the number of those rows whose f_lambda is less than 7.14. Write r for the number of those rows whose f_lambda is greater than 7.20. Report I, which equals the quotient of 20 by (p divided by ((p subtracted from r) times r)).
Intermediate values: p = 6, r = 1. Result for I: -17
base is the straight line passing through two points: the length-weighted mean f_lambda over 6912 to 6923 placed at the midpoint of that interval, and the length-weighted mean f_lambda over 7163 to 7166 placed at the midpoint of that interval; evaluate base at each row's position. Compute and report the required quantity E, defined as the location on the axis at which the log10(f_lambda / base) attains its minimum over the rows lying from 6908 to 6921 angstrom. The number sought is 6918.66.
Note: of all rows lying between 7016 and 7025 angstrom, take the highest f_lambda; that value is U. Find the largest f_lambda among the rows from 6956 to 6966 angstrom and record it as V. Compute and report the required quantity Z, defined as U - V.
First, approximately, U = 7.547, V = 7.114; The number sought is 0.43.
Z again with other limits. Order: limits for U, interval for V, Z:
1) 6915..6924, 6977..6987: 0.15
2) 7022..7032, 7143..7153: 0.44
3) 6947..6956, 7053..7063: 0.47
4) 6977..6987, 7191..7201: -0.14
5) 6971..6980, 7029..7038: 0.21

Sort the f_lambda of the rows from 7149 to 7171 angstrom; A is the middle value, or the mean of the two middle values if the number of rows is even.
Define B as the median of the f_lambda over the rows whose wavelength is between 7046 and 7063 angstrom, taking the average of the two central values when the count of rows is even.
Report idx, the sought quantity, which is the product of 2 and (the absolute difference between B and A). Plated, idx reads 0.35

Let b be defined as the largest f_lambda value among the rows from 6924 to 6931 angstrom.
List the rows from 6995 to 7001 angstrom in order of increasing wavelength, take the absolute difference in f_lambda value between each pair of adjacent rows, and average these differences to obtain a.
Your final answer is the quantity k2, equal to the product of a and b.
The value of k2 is 3.0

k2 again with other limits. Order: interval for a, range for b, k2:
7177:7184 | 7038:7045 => 0.7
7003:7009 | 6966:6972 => 1.5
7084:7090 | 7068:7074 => 0.5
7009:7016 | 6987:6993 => 1.0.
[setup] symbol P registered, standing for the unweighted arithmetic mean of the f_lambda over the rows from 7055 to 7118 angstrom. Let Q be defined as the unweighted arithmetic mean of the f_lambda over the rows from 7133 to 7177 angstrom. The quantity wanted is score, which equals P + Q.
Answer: 14.1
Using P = 7.03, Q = 7.03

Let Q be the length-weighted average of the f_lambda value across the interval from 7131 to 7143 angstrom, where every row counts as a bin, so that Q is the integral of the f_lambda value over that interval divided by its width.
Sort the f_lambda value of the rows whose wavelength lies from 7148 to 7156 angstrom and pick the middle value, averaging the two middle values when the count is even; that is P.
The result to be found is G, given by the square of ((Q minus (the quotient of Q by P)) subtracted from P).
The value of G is 0.1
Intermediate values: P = 6.4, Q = 7.24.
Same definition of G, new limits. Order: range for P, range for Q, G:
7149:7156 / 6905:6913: 0.0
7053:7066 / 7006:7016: 0.7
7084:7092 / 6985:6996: 1.5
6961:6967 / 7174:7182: 0.4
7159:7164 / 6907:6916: 0.8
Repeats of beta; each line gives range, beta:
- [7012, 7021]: 6.9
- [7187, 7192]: 7.4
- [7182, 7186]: 7.3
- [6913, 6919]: 7.0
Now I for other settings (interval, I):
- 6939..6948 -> -16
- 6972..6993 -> 23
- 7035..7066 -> -55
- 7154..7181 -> -40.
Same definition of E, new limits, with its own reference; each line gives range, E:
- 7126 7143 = 7128.90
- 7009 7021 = 7014.91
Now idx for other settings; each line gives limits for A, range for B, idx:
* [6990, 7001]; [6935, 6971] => 0.62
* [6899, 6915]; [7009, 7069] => 0.28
